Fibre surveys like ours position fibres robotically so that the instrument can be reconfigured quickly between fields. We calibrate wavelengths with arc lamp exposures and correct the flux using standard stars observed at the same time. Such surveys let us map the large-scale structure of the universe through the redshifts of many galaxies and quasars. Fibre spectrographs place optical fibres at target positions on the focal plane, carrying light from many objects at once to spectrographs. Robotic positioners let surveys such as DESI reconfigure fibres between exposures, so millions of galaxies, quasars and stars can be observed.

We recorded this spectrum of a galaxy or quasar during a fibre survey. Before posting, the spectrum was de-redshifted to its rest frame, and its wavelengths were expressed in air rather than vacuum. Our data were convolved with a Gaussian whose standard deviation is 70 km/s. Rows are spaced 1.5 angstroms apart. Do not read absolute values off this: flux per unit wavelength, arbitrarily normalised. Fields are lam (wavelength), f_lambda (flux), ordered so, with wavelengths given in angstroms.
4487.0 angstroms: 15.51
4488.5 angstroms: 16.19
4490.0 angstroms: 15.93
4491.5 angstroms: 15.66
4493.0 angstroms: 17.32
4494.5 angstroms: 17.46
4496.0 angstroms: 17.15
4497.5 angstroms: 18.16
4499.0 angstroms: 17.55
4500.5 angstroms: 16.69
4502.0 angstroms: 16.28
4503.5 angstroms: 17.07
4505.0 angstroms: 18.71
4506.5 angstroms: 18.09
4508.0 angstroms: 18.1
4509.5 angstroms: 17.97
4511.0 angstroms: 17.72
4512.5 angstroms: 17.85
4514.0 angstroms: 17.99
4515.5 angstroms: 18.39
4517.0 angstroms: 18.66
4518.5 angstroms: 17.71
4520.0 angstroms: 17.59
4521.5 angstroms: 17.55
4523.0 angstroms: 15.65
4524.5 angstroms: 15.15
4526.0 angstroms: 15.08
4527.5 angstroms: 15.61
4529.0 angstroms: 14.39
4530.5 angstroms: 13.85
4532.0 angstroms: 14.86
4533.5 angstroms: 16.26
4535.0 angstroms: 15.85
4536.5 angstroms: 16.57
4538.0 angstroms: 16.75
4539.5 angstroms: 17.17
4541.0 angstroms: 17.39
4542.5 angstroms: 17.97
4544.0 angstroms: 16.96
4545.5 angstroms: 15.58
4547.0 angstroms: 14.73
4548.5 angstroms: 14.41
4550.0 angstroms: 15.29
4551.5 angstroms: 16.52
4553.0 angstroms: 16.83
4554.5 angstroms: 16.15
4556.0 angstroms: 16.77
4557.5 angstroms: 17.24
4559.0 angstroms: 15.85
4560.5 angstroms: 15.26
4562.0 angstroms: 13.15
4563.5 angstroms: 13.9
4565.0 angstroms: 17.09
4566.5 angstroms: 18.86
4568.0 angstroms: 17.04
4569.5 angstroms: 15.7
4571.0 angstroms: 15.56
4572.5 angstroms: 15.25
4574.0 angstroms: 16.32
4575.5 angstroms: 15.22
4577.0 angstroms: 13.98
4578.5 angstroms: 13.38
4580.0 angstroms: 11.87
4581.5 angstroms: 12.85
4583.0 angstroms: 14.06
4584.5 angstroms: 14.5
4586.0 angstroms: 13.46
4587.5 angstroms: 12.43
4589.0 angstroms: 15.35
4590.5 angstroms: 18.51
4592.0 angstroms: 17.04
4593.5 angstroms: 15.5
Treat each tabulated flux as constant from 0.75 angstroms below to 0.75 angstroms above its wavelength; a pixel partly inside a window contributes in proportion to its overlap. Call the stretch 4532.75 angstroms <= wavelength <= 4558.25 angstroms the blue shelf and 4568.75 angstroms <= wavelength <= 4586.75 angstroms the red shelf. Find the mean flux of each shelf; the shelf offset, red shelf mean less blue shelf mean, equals -2.0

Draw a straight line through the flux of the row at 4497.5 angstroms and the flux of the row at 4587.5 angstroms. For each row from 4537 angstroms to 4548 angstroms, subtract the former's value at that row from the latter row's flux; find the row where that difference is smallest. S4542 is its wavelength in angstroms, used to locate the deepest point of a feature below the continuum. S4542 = 4547.0 angstroms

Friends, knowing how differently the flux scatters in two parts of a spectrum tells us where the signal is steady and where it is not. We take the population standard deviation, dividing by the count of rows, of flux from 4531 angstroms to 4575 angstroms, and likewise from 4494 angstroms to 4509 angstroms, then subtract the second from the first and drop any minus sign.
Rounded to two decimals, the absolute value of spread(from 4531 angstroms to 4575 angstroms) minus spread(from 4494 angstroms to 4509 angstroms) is 0.50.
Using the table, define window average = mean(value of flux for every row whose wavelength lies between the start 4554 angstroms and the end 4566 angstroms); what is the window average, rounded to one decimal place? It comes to 15.7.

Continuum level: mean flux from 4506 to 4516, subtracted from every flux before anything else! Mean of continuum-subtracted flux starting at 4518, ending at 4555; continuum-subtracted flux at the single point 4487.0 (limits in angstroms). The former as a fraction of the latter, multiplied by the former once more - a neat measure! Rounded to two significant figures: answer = -1.5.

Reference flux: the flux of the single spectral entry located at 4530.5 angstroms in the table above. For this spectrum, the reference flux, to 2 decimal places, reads 13.85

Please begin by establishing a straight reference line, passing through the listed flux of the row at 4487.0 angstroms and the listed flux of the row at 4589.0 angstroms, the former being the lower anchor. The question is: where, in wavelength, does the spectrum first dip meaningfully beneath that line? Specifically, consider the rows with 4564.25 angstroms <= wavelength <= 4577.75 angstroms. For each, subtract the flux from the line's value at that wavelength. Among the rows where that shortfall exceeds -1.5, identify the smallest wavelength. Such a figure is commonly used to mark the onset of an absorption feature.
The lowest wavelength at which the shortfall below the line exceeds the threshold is 4569.5 angstroms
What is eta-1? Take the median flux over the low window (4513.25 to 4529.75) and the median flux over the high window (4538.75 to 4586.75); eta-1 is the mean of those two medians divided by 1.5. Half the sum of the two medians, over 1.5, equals 11.0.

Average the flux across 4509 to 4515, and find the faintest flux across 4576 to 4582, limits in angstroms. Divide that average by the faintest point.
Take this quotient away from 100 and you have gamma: 98.49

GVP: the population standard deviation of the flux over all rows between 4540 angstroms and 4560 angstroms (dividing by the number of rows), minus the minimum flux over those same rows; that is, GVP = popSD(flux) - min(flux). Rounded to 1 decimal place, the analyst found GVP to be -13.4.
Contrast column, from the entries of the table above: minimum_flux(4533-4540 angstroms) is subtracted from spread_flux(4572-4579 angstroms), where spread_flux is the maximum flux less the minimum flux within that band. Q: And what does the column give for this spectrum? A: -12.9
